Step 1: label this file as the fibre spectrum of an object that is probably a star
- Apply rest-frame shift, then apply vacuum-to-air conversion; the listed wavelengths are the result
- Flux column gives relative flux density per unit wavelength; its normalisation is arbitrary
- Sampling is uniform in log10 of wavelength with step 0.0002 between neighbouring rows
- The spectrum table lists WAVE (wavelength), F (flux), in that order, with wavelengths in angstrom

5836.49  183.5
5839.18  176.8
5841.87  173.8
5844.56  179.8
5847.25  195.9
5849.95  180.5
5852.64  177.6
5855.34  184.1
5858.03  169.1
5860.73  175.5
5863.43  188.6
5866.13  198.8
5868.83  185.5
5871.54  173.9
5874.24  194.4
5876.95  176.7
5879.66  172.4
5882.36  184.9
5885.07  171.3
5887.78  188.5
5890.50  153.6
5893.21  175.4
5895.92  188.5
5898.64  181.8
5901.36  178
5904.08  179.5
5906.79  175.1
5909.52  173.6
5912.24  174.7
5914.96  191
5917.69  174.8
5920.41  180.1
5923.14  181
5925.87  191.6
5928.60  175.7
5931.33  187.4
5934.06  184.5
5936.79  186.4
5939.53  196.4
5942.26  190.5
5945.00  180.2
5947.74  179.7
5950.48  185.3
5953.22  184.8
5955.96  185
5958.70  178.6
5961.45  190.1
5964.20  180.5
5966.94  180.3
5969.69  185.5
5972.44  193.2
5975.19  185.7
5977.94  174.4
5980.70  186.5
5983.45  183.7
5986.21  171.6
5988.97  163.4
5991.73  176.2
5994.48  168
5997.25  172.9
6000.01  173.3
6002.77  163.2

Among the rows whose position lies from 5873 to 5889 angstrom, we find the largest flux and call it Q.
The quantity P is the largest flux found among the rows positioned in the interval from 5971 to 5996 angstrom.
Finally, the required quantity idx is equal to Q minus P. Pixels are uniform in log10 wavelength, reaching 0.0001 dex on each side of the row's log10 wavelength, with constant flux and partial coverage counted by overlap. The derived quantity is 1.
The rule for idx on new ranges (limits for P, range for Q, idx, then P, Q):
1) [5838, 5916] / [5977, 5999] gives -12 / 198.8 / 186.5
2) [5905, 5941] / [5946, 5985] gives -3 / 196.4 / 193.2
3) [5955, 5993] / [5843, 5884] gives 6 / 193.2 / 198.8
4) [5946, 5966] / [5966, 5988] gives 3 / 190.1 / 193.2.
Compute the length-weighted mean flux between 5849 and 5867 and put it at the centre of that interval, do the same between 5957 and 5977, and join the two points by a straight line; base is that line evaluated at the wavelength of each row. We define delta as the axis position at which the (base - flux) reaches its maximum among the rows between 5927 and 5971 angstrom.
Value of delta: 5928.60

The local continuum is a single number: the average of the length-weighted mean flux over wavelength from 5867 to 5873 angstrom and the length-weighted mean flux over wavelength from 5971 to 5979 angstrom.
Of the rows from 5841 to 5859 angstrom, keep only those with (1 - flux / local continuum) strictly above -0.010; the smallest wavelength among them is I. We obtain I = 5841.87 angstrom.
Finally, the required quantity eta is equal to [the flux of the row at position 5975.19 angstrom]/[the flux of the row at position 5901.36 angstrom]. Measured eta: 1.04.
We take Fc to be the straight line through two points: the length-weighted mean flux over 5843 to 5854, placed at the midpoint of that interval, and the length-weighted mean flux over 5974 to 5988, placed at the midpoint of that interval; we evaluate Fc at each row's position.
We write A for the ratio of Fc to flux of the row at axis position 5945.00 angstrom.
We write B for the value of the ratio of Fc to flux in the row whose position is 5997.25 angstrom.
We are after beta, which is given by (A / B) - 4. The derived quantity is -3.03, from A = 1.003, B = 1.04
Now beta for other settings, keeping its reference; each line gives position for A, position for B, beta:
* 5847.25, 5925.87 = -3.01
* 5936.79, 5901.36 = -3.05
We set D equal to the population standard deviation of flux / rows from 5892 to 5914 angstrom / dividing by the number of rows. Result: 4.6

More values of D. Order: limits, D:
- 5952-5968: 3.9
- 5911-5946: 6.8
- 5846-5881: 9.2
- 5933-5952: 5.4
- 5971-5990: 9.6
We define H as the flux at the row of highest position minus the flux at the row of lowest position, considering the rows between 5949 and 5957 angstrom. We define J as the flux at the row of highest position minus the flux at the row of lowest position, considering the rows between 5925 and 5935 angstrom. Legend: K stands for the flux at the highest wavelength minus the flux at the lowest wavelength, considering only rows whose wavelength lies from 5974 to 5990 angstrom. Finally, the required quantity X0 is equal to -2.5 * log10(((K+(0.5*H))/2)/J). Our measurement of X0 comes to -0.5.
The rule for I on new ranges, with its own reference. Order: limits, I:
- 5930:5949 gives 5934.06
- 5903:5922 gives 5904.08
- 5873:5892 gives 5876.95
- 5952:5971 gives 5953.22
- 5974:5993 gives 5977.94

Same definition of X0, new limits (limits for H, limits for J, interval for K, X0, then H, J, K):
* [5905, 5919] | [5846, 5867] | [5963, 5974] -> -0.8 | 0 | 3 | 13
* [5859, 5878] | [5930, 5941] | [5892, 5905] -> 1.5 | 1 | 9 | 4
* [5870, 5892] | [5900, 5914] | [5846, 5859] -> -1.9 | -20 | -3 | -27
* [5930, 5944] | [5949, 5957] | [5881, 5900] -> -1.0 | 3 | 0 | -3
